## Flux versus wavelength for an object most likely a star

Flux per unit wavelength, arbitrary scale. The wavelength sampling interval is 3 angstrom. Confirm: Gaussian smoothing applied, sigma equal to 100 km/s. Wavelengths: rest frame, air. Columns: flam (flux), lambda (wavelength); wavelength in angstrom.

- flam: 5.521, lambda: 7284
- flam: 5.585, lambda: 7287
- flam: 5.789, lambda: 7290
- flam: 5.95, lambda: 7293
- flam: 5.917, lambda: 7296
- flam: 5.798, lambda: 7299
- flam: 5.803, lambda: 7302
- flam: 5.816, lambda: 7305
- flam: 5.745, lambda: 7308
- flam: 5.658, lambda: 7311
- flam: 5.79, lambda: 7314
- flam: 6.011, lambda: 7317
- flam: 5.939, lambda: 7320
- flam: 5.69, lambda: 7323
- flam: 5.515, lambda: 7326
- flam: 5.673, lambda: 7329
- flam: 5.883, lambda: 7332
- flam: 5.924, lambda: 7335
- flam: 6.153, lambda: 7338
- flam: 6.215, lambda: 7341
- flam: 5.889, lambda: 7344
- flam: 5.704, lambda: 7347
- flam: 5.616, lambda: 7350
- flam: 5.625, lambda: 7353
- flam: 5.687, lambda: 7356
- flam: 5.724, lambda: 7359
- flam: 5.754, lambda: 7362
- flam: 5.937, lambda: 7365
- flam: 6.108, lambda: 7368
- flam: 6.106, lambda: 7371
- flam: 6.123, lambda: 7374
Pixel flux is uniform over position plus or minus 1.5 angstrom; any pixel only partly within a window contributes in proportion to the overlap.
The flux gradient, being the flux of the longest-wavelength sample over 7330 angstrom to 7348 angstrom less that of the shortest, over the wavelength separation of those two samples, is -0.012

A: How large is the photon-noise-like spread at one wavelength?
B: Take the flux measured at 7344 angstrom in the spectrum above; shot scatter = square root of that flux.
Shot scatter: 2.43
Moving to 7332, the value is 2.43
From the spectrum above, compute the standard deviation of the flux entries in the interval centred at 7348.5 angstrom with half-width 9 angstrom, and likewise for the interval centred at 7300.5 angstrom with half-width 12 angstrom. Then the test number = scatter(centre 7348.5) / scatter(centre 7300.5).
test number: 2.5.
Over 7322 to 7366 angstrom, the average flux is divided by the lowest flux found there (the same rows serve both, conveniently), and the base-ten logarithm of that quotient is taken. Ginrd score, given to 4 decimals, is 0.0218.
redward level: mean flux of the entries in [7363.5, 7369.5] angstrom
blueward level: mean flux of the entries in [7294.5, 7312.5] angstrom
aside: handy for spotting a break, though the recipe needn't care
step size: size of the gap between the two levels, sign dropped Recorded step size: 0.23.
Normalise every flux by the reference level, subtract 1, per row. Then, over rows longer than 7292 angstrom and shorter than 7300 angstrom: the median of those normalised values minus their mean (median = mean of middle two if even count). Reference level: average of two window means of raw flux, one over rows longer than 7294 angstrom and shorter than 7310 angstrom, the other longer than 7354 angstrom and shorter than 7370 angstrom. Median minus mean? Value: 0.005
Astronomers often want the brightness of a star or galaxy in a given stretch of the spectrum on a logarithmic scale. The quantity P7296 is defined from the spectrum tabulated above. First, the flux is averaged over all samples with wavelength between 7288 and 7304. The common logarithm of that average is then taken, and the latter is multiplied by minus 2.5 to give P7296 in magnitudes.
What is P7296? -1.92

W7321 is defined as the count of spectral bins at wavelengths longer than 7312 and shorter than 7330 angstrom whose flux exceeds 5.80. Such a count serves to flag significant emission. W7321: 2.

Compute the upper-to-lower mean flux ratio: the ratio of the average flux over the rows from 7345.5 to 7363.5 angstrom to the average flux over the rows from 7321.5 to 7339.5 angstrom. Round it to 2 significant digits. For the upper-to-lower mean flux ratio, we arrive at 0.98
